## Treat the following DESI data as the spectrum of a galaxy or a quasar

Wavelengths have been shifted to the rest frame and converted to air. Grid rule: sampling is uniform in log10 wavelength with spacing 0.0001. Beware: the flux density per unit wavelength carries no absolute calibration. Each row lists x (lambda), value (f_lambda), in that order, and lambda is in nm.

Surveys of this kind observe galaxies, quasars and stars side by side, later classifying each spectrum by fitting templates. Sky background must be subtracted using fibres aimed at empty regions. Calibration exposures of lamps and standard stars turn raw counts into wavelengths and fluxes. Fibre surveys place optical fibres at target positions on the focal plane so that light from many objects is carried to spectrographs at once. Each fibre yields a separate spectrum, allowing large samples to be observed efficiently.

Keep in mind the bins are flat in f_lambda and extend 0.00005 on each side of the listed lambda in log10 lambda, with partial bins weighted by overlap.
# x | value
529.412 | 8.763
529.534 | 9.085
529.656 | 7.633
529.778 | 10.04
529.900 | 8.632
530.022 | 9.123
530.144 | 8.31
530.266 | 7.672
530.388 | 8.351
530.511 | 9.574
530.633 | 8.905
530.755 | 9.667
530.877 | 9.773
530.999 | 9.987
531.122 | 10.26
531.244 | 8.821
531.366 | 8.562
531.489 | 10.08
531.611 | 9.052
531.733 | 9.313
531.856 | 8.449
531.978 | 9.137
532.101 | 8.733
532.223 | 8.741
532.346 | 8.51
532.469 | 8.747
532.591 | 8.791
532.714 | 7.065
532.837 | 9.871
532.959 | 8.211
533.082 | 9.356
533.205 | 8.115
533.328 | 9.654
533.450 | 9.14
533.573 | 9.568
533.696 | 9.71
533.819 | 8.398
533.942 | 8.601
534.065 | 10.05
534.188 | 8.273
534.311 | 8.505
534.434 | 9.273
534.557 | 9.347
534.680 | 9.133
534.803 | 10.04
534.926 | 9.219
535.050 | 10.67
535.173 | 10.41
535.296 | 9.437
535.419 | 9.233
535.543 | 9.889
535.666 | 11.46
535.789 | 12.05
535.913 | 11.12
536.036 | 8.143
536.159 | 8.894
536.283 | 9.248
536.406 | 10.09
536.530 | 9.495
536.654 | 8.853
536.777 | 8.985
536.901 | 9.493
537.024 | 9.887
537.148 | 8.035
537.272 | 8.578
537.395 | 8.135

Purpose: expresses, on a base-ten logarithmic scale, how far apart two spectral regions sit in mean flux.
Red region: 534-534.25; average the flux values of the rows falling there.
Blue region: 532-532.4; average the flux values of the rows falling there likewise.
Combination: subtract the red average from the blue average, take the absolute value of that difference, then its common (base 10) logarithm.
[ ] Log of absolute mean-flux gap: -0.3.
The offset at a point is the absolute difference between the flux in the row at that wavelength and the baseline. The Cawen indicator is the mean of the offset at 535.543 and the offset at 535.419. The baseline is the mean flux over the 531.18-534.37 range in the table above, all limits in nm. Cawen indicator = 0.66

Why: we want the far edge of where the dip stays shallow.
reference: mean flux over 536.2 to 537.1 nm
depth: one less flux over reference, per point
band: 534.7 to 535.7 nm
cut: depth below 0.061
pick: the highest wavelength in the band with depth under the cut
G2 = 535.666 nm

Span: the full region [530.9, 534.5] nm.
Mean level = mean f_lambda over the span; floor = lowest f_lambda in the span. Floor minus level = -1.9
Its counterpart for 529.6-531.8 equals -1.5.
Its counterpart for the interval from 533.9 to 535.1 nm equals -1.0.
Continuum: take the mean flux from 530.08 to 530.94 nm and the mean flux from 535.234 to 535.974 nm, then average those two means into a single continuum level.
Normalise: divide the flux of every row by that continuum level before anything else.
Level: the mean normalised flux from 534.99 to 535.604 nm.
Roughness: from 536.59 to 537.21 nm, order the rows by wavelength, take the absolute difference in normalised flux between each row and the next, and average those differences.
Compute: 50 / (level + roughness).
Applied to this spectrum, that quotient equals 45.6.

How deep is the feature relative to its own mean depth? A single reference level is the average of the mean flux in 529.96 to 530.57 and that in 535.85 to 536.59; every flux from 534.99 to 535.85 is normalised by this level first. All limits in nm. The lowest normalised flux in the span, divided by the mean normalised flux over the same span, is 0.88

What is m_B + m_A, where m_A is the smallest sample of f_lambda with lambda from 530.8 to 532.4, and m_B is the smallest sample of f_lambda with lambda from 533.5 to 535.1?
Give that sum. 16.7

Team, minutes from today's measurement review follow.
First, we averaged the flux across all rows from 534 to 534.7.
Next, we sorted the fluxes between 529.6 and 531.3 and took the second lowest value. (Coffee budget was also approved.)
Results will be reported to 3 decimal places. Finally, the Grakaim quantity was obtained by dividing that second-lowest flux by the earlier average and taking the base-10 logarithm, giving -0.074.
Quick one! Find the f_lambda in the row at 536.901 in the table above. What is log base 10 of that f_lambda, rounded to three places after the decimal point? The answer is 0.977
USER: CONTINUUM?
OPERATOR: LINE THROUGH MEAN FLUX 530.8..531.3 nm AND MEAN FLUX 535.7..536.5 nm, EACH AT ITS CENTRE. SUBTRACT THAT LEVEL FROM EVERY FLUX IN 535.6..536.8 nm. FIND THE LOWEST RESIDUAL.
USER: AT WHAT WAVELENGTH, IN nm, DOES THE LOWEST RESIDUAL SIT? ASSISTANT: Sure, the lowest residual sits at 536.036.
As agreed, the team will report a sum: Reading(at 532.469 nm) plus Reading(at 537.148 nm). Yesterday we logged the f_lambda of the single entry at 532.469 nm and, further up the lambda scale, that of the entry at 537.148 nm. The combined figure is 16.8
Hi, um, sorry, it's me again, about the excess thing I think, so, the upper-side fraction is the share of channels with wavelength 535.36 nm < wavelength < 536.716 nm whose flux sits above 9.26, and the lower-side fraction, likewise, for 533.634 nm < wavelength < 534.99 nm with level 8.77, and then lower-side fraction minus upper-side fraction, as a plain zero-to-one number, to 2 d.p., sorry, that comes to 0.09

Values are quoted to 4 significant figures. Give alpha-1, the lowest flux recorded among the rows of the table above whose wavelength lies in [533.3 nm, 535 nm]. 8.273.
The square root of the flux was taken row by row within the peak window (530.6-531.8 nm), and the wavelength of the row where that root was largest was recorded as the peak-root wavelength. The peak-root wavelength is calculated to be 531.122 nm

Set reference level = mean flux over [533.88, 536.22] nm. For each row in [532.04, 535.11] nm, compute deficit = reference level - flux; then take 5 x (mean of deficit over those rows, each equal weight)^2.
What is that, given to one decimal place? 2.1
